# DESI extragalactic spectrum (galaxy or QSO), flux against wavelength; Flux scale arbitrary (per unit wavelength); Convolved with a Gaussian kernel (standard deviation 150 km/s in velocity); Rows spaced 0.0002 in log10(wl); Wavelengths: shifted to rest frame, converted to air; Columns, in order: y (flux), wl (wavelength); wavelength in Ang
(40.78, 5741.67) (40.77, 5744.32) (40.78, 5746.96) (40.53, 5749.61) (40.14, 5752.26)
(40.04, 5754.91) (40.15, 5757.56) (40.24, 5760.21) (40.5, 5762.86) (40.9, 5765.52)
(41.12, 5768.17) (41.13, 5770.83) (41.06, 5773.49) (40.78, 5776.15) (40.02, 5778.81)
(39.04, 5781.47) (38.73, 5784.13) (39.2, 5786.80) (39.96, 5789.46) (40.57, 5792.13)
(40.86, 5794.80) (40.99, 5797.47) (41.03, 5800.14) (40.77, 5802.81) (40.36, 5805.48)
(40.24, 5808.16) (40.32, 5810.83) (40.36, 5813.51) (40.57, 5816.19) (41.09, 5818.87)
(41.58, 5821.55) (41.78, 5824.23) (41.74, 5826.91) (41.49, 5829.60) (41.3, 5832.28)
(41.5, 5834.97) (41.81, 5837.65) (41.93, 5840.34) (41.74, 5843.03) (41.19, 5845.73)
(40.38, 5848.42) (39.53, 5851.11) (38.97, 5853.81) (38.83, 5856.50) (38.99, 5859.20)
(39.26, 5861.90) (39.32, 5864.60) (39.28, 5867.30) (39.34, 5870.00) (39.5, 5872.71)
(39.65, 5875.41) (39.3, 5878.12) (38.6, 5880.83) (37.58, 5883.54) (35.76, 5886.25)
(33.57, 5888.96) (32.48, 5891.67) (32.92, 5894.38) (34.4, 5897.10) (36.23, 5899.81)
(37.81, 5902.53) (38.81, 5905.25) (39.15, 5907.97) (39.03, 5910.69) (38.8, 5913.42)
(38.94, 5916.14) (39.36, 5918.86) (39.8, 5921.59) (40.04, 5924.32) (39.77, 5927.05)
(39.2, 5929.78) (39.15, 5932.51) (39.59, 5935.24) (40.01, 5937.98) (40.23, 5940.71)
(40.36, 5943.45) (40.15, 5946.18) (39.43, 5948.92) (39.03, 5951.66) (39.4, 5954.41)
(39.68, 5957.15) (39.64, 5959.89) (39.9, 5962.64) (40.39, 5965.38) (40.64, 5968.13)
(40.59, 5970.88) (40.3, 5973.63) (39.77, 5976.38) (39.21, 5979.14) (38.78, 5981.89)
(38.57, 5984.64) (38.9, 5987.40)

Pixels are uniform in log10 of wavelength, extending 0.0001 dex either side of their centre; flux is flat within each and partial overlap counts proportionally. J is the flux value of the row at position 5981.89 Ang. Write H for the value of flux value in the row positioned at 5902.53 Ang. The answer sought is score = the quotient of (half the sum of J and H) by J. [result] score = 0.99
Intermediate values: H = 37.81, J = 38.78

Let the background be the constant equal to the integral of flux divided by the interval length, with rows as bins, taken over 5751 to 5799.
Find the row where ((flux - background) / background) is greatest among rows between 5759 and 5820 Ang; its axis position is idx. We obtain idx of 5770.83 Ang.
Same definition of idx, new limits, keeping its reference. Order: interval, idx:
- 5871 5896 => 5875.41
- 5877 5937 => 5924.32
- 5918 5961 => 5943.45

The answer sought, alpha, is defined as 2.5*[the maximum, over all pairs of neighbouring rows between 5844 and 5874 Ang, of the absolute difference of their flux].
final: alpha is 2.1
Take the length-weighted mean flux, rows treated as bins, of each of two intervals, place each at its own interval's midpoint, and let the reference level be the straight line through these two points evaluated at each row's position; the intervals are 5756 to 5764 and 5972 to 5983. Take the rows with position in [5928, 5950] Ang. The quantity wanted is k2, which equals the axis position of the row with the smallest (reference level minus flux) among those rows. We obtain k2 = 5943.45 Ang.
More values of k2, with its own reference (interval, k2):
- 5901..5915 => 5907.97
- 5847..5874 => 5848.42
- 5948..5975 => 5968.13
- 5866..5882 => 5875.41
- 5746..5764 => 5746.96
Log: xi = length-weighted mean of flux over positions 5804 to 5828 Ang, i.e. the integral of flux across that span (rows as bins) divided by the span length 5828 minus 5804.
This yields 40.9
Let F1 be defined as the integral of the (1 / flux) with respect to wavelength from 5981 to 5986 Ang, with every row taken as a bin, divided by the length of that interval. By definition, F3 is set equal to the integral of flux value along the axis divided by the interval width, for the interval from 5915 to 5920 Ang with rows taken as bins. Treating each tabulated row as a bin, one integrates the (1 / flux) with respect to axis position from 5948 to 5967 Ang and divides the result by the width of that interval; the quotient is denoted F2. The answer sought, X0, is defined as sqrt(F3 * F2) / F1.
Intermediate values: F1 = 0.0259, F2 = 0.0252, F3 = 39.2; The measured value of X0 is 38.4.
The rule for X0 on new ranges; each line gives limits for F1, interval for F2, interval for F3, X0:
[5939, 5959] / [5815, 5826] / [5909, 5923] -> 38.7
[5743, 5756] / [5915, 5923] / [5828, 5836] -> 41.5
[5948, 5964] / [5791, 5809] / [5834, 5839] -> 40.0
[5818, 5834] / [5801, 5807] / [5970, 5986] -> 40.9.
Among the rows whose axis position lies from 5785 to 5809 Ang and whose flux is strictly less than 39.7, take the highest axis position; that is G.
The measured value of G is 5786.80 Ang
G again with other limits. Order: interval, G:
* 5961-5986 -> 5984.64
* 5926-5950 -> 5948.92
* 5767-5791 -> 5786.80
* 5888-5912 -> 5910.69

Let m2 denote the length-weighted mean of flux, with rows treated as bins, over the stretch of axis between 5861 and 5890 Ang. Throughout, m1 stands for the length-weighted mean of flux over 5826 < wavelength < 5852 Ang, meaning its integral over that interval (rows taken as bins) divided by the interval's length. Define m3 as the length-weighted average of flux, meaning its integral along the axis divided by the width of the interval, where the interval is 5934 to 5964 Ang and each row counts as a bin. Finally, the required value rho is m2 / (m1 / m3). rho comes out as 37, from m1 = 41.3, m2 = 38.3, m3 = 39.8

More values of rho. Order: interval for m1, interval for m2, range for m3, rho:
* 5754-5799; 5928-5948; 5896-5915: 37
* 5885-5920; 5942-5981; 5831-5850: 45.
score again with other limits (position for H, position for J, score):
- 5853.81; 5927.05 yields 0.99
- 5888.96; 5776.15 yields 0.91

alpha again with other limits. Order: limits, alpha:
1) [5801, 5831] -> 1.3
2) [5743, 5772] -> 1.0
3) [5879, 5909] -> 5.5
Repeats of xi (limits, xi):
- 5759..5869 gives 40.5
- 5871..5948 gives 38.2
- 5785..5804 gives 40.4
